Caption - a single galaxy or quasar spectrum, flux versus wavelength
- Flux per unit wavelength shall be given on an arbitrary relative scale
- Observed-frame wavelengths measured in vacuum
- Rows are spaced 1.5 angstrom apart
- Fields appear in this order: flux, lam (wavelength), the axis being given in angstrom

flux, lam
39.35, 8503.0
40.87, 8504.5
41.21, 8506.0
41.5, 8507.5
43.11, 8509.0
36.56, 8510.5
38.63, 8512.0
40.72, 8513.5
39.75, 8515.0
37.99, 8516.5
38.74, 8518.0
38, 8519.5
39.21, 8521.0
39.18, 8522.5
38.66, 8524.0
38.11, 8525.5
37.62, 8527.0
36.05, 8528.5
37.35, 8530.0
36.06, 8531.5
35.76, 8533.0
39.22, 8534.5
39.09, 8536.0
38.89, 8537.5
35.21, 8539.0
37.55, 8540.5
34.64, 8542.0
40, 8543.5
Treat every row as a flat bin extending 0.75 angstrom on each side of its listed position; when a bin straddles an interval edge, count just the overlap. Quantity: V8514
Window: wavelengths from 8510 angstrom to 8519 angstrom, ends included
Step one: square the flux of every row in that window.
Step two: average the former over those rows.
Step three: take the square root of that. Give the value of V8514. 38.8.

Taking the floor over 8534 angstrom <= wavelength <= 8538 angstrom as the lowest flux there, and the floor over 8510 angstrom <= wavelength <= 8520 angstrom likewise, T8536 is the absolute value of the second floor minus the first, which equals 2.3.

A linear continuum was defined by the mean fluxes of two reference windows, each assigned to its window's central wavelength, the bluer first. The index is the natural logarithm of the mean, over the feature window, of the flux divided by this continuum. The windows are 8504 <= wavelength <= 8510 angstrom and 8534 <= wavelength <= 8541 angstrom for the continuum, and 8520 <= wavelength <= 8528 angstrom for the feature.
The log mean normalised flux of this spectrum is -0.027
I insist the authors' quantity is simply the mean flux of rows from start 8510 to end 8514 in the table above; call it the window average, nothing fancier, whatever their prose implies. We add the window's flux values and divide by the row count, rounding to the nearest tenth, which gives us 38.6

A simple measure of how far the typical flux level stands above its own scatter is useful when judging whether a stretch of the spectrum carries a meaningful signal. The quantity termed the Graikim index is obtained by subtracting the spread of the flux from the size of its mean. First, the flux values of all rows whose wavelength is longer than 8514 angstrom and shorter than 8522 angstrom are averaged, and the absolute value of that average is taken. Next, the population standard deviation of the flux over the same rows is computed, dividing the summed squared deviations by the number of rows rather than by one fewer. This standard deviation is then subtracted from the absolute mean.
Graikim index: 38.1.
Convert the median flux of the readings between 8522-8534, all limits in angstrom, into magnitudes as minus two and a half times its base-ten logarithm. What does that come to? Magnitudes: -3.935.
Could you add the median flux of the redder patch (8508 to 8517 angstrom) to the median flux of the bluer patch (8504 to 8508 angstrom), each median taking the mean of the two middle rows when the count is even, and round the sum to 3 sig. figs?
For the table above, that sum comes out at 80.4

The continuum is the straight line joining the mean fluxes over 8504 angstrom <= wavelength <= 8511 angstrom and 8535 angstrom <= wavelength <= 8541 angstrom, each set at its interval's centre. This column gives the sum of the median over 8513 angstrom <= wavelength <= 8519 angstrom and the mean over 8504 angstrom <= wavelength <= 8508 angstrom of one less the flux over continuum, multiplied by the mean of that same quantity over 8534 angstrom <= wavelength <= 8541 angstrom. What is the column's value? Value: 0.0000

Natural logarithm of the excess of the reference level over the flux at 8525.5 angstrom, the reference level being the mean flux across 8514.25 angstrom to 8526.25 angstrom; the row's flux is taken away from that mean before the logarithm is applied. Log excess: -0.52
